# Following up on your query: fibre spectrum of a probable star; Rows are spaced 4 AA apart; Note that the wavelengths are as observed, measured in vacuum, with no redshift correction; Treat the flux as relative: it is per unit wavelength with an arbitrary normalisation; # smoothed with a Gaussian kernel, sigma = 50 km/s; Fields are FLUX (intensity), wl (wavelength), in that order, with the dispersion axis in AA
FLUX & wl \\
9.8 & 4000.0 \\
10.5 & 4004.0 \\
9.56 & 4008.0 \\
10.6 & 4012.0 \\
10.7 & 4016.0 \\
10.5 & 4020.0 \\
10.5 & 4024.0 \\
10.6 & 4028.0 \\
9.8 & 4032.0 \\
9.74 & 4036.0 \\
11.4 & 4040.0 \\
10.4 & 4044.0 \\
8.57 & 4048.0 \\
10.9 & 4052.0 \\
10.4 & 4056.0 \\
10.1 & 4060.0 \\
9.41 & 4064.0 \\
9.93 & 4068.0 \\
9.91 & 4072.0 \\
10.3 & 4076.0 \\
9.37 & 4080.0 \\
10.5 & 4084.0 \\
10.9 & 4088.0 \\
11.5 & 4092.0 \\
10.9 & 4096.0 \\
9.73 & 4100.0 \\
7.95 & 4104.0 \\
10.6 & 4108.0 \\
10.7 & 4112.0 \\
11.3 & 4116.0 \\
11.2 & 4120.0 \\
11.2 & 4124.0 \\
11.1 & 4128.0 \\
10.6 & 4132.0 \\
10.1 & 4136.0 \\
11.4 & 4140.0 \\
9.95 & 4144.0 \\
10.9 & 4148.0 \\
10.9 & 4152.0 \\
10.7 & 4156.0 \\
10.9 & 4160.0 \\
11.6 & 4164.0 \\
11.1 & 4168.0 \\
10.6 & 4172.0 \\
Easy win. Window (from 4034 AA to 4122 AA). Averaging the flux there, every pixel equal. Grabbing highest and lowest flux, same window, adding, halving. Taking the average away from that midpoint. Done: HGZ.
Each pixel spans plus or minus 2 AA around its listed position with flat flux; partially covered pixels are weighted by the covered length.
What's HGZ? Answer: -0.53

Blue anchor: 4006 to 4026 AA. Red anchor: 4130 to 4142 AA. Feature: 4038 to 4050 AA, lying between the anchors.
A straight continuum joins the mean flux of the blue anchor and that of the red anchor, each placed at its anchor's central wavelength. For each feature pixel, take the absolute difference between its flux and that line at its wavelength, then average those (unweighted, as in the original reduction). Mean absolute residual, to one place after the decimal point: 1.0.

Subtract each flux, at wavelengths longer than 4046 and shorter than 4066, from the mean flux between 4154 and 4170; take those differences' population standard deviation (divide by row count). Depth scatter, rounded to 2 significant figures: 0.81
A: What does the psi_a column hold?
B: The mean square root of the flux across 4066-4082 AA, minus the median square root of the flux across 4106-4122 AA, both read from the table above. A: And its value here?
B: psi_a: -0.17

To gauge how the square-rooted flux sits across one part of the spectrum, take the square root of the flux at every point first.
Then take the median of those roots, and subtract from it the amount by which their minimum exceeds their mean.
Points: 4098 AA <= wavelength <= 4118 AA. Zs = 3.60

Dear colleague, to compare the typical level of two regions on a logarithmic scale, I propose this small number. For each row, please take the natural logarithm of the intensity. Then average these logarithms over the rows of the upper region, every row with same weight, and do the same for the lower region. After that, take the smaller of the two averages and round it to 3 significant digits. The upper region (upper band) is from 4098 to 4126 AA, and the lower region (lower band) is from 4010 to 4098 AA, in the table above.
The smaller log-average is 2.33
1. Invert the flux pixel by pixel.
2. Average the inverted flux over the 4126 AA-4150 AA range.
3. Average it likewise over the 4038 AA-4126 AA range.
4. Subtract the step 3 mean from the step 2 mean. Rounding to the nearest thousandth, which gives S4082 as -0.004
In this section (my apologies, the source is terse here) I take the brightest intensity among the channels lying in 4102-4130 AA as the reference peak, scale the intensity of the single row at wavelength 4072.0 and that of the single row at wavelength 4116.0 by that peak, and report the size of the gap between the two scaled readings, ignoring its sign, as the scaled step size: 0.12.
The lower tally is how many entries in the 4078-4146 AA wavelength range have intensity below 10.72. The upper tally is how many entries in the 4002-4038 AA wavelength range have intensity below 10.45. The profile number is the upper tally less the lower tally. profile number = -6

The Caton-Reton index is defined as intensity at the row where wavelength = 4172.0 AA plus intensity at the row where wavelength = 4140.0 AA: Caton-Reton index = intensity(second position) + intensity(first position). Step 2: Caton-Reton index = 22.0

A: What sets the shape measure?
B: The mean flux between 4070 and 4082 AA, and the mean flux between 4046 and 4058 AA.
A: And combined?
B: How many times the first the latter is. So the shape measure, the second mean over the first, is 1.01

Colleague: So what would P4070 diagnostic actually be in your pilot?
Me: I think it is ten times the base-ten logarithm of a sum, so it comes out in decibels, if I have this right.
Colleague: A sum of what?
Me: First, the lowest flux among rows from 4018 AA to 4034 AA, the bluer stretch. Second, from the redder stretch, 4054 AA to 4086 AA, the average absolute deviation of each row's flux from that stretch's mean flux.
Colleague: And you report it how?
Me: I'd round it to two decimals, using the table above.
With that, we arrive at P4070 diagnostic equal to 10.06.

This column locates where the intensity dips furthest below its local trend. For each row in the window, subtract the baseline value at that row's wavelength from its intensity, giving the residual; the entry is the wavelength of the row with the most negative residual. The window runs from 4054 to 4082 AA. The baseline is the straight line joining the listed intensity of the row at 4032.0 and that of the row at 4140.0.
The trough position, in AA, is 4080.0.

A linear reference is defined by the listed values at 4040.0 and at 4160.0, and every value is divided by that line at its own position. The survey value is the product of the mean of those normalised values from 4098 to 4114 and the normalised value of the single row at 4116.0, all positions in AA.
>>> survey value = 0.893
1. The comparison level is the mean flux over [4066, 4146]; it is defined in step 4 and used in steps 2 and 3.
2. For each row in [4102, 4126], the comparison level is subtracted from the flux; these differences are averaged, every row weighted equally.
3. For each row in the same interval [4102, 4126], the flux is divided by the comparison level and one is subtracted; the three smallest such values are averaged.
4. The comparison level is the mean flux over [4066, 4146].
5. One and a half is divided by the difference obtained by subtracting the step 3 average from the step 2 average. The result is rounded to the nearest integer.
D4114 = 15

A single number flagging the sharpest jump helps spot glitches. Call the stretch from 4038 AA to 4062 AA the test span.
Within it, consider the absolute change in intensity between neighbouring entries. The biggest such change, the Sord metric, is 2.3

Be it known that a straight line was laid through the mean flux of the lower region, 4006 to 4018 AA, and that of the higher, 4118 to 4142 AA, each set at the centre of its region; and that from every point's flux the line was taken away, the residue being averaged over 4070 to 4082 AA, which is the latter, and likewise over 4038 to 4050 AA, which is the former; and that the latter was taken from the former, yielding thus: 0.4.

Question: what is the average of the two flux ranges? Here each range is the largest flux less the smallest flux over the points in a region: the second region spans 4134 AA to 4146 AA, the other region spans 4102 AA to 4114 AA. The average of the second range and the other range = 2.10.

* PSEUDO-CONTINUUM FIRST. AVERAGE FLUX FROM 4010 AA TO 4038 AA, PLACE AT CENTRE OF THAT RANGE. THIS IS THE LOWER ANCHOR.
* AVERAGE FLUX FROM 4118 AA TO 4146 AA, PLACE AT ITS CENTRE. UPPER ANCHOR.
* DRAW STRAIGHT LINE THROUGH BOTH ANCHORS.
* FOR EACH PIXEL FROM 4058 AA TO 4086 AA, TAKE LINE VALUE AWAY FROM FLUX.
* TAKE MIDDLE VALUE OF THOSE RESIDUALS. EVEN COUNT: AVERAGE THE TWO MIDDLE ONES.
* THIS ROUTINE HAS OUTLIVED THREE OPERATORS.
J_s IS -0.60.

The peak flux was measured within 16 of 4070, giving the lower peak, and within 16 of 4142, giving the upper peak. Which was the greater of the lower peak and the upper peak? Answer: 11.4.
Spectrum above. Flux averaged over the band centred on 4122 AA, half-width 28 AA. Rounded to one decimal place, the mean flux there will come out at 10.5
